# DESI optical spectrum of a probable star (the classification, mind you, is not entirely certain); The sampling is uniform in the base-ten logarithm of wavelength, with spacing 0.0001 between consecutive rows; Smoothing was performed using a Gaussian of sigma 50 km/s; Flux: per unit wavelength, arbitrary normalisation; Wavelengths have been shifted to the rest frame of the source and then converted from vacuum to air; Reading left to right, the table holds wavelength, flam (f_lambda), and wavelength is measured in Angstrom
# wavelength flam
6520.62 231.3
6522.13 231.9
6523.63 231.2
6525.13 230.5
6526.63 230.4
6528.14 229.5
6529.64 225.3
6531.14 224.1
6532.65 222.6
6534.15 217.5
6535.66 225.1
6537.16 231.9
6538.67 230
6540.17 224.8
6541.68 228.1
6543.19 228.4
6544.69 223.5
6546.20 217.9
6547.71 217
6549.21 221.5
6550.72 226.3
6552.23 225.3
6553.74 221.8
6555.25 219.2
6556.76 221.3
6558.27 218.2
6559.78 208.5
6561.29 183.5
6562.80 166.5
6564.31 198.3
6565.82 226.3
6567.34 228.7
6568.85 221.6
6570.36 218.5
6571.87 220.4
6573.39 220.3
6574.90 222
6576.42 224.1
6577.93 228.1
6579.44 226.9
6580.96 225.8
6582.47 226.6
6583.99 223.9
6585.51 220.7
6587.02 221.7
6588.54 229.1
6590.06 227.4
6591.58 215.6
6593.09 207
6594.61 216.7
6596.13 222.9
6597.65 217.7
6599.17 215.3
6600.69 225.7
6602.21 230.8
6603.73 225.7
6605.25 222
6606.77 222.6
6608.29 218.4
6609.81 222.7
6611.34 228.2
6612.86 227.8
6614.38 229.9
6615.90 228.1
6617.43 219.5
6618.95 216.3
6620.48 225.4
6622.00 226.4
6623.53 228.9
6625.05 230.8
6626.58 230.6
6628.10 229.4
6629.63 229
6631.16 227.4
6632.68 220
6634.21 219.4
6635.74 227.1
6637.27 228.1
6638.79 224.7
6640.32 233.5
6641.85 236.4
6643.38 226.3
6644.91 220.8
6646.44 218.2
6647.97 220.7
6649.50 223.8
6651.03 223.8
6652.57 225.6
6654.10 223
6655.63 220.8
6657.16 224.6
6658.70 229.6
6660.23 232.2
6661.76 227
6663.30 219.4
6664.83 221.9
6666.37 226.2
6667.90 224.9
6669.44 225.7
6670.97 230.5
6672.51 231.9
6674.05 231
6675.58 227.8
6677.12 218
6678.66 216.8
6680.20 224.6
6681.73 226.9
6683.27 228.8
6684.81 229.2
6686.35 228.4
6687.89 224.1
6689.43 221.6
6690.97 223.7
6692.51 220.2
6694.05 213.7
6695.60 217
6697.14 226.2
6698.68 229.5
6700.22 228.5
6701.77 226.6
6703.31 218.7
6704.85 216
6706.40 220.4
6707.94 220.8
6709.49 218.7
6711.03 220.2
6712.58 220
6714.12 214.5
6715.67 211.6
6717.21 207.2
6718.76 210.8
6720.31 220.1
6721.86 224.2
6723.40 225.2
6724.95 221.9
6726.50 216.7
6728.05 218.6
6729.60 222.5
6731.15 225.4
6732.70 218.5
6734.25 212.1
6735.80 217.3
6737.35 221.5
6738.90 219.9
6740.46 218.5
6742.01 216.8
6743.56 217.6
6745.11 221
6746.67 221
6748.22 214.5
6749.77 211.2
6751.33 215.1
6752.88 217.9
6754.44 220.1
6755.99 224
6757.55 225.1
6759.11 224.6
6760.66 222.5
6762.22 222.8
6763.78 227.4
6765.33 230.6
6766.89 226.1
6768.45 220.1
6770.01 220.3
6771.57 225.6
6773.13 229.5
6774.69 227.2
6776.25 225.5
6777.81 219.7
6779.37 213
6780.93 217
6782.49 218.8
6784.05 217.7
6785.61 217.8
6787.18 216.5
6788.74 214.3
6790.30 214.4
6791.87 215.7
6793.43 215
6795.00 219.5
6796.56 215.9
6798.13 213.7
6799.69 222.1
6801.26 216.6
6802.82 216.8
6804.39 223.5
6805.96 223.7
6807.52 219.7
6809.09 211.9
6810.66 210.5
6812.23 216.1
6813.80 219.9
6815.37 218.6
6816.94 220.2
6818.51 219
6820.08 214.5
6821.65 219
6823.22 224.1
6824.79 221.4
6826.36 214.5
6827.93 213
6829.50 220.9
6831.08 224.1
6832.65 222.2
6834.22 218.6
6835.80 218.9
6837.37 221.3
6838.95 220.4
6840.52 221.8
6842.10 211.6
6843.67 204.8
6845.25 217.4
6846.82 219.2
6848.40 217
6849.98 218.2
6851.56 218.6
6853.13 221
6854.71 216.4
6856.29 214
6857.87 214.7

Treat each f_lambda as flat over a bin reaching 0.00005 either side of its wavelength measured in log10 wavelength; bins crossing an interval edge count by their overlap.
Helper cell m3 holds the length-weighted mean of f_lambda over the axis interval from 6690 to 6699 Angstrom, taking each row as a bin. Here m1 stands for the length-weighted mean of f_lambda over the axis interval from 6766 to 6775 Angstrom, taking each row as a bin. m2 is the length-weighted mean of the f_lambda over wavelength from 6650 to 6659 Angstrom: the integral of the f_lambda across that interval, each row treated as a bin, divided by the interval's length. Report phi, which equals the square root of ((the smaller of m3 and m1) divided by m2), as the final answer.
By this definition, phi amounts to 0.99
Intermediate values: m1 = 225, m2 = 224.1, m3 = 221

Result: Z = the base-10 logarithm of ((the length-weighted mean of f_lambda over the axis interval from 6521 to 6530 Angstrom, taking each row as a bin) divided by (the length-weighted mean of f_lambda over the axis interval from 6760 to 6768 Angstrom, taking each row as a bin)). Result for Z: 0.008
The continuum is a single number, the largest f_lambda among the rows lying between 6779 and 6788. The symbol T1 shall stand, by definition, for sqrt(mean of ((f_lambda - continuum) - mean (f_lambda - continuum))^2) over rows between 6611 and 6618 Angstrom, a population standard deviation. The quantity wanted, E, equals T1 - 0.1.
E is 4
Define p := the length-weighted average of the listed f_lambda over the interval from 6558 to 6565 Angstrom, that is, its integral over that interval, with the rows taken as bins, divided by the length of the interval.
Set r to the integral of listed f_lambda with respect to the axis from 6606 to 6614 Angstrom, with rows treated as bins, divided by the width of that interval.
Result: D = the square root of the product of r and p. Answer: 208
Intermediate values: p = 193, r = 224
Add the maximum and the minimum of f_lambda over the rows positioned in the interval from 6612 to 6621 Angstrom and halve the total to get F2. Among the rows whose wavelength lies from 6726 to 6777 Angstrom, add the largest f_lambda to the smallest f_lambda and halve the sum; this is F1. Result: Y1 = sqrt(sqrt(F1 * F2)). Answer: 14.9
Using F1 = 221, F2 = 223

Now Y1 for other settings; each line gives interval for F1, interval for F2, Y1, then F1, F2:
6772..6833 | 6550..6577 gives 14.4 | 220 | 198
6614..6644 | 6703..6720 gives 14.8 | 226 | 214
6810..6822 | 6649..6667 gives 14.8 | 215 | 226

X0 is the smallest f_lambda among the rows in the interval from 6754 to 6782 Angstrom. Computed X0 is 213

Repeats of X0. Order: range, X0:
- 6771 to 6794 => 213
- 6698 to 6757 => 207.2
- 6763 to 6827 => 210.5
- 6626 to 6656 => 218.2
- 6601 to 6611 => 218.4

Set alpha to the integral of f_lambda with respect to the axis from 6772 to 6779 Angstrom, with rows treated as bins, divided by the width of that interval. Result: 225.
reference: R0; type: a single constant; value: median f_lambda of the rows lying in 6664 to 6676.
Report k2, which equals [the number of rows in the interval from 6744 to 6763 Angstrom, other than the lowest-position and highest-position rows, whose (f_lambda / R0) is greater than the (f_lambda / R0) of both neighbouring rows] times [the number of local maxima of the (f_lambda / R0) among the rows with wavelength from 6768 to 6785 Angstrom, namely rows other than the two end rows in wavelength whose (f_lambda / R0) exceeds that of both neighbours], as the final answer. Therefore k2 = 2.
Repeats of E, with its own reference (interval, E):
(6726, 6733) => 3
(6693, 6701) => 6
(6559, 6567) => 20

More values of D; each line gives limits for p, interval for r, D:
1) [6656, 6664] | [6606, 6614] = 225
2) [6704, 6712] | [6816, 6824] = 219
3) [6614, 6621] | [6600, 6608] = 224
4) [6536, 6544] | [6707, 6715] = 224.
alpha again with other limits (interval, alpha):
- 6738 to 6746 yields 219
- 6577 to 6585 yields 226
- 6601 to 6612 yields 224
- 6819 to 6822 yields 217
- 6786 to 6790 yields 215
